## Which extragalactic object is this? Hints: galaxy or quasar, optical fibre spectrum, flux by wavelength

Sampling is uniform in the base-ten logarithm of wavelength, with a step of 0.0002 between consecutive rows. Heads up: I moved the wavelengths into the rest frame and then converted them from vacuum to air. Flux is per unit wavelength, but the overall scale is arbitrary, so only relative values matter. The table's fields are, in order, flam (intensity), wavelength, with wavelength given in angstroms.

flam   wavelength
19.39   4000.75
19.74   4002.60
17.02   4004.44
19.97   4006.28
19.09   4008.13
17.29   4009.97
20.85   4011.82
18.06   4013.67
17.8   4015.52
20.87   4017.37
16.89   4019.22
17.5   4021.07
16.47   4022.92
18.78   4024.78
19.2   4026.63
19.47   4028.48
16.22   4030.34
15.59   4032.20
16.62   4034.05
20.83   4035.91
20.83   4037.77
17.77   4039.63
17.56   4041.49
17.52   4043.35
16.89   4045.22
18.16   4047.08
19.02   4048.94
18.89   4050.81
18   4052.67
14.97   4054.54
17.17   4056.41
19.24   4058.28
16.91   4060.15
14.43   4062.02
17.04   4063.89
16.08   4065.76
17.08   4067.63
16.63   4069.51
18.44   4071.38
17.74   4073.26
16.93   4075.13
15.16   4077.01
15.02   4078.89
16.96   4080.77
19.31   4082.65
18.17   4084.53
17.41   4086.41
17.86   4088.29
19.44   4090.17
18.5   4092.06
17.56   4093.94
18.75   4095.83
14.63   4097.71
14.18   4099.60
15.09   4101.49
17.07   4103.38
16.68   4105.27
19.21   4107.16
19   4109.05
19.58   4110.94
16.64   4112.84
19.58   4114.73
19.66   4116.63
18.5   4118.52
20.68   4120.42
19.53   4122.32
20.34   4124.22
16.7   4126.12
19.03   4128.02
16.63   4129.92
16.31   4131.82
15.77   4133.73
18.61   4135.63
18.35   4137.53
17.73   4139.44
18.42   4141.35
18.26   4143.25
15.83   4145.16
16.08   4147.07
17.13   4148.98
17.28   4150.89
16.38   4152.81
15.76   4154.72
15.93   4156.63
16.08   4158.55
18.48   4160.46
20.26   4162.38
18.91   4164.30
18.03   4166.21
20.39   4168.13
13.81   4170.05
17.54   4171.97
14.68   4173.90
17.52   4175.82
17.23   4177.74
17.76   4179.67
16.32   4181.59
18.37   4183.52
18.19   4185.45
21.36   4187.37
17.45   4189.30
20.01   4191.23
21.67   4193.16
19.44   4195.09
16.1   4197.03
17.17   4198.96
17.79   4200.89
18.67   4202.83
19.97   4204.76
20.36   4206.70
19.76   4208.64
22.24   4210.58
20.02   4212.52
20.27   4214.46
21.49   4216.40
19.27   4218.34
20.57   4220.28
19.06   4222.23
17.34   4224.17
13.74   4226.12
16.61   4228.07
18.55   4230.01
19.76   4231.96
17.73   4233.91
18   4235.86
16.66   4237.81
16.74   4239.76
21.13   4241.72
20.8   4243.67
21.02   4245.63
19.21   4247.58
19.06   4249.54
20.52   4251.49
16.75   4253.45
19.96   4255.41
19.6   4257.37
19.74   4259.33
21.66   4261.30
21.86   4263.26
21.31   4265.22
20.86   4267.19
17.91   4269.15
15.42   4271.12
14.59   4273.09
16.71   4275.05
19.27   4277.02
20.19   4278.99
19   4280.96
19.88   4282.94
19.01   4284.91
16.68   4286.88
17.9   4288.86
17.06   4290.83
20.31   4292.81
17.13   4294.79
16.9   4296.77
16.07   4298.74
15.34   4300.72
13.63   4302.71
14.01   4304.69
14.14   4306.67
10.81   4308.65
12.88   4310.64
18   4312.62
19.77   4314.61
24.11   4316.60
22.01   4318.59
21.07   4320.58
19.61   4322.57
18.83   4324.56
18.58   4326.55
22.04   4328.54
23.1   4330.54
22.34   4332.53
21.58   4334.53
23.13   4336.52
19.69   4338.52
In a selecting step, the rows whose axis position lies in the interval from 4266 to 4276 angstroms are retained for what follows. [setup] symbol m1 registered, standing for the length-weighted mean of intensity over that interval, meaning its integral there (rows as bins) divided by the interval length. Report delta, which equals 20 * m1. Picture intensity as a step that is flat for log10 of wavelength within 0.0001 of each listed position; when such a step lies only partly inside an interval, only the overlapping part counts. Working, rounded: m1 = 17.2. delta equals 344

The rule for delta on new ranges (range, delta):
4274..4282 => 375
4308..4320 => 365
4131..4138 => 344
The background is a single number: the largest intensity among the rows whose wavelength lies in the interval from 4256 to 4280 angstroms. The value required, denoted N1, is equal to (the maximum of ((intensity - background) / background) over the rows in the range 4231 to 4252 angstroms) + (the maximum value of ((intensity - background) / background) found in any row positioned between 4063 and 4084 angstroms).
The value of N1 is -0.150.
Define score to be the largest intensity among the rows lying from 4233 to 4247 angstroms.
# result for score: 21.13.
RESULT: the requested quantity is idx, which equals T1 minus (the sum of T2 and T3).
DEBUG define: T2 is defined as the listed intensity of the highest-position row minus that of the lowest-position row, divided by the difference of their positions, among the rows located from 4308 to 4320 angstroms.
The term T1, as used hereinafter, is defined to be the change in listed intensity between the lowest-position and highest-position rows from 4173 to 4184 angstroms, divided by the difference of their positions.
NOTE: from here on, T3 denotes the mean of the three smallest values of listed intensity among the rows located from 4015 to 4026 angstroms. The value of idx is -17.7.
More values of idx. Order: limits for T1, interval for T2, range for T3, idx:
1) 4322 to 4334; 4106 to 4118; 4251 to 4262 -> -18.5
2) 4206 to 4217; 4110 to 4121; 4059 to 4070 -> -15.7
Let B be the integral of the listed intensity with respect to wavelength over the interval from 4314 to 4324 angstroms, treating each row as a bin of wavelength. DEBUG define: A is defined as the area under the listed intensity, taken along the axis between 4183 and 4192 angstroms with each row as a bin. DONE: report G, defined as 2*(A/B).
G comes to 1.6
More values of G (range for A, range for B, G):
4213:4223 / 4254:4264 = 2.0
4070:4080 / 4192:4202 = 1.8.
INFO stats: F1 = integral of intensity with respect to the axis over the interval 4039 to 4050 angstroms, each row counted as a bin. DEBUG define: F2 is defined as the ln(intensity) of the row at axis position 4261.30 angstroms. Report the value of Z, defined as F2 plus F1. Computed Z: 199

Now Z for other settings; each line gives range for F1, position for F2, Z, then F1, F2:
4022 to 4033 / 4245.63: 197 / 194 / 3.05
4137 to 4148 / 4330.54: 195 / 192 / 3.14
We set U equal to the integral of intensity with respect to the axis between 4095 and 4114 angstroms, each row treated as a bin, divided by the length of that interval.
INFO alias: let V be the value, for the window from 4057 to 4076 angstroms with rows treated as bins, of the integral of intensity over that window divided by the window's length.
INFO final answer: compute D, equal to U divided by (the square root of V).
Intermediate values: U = 17.1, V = 17.1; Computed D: 4.14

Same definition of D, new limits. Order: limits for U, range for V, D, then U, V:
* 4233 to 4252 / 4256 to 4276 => 4.37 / 19.1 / 19.0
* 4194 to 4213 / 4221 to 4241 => 4.58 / 19.1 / 17.5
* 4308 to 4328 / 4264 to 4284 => 4.36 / 18.8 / 18.6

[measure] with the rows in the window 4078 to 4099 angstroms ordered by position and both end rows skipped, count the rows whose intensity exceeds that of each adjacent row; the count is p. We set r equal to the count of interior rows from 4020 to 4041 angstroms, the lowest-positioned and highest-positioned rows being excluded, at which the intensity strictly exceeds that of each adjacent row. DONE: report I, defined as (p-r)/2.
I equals 1.0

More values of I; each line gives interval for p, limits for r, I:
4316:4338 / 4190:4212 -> -0.5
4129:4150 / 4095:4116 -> -0.5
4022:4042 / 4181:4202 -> -1.0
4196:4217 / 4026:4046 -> 0.5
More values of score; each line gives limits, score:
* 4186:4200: 21.67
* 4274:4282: 20.19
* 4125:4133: 19.03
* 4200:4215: 22.24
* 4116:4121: 20.68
